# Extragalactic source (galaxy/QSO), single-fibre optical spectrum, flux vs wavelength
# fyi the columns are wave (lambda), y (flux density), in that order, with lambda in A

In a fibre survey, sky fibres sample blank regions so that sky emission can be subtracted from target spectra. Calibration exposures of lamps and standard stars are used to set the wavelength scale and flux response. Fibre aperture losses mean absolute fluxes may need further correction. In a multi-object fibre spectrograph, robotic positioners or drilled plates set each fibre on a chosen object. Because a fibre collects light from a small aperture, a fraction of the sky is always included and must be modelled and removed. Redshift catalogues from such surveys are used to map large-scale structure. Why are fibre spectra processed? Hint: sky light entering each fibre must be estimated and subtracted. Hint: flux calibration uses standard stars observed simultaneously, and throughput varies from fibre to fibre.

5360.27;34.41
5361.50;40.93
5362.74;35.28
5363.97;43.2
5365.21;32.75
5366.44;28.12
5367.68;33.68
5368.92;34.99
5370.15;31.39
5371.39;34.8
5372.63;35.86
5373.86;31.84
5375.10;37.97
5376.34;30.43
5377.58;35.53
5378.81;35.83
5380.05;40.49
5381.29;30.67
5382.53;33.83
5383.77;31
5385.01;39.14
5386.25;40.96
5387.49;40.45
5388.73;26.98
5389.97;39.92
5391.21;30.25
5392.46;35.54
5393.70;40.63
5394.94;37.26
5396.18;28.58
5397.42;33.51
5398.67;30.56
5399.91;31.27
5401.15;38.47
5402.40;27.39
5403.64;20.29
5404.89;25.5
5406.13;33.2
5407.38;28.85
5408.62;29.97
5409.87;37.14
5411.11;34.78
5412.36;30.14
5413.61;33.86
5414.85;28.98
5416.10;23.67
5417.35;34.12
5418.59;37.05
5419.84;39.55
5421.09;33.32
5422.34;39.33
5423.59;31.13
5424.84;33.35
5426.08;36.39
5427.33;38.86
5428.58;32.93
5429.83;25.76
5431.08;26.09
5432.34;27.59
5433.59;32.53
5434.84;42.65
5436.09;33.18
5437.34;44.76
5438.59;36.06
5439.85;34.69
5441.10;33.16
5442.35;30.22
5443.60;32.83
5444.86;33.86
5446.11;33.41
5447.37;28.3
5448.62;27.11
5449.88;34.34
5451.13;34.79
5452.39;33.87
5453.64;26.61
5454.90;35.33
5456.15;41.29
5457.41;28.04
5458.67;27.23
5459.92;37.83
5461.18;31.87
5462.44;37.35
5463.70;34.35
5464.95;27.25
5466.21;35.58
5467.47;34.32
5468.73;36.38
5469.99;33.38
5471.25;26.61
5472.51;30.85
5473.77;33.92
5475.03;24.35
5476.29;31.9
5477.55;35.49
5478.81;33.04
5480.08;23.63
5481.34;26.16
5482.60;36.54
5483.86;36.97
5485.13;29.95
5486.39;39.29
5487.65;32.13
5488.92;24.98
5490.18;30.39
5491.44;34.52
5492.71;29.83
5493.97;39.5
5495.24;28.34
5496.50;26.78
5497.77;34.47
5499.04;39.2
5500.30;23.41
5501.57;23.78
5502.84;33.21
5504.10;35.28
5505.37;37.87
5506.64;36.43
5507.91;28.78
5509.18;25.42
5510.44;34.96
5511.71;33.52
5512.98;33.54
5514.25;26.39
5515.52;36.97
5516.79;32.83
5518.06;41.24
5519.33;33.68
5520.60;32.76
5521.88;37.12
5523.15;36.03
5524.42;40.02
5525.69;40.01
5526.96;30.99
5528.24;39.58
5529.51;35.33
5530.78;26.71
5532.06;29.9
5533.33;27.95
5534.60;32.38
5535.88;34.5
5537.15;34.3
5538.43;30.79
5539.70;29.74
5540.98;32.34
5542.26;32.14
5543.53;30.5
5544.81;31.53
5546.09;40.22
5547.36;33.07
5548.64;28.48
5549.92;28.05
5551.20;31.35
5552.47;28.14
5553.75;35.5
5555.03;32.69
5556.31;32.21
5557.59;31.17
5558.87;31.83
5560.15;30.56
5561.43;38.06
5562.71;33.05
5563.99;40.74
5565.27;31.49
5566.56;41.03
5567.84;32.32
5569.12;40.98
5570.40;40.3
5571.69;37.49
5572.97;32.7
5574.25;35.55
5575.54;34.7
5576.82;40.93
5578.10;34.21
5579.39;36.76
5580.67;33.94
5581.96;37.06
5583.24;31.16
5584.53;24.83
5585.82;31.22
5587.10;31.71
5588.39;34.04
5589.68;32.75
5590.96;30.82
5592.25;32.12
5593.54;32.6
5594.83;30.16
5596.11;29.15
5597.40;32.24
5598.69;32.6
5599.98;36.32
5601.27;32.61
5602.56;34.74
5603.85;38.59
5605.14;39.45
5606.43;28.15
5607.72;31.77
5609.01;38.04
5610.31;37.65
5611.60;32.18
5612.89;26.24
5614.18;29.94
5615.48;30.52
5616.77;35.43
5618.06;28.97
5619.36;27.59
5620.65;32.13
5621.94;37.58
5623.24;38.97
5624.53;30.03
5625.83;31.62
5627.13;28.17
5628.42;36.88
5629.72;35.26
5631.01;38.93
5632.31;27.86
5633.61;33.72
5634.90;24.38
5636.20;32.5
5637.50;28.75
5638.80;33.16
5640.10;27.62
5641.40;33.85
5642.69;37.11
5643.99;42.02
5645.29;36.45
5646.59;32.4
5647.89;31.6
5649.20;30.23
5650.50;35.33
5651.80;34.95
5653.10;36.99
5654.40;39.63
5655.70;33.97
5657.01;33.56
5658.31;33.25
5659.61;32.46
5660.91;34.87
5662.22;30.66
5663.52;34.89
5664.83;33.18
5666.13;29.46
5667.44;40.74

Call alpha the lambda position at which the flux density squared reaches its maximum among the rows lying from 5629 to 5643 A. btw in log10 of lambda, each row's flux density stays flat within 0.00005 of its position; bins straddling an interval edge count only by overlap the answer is 5631.01 A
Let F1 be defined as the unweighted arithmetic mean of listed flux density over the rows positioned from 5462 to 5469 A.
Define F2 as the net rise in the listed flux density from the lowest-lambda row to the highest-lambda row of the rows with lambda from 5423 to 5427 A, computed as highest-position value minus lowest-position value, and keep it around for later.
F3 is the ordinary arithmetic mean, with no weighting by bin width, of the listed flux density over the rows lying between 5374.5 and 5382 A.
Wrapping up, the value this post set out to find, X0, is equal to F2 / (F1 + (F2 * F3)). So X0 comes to 0.024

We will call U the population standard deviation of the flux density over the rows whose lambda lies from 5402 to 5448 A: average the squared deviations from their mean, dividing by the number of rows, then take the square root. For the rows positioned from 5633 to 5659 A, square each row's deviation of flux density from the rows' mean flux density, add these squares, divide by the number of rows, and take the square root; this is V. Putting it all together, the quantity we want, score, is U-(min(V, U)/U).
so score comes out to 4.31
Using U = 5.1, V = 3.9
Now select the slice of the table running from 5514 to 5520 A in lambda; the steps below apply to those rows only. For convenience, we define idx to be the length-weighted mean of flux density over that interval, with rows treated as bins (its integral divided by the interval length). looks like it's 34.7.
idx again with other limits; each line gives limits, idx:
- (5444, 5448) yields 31.9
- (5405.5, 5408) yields 31.0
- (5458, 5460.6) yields 32.5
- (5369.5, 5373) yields 33.9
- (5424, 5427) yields 35.1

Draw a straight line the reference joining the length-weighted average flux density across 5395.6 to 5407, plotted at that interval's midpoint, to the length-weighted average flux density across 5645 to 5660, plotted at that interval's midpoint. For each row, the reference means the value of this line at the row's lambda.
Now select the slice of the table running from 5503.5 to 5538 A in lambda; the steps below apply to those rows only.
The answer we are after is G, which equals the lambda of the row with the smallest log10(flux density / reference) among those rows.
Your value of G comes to 5509.18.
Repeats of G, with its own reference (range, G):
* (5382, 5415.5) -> 5403.64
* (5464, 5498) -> 5480.08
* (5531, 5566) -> 5549.92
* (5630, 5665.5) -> 5634.90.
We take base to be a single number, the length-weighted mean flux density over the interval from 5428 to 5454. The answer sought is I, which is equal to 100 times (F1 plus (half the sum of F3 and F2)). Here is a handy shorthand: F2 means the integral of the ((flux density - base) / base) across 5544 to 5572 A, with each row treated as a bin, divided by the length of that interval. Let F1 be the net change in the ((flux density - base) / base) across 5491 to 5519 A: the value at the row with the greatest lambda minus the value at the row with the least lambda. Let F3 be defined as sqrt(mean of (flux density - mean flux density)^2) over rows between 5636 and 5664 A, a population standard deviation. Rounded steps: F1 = 0.21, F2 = 0.04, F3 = 3.3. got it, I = 185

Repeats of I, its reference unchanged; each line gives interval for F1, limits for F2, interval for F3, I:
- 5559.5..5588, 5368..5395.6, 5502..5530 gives 212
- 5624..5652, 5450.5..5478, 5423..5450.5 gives 251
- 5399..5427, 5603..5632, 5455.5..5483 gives 251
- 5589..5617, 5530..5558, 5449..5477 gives 219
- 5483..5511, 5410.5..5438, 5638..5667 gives 155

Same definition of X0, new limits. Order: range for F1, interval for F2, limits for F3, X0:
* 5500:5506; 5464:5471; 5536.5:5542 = 0.027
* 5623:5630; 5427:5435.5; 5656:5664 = 0.024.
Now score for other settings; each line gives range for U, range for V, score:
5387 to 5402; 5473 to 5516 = 3.68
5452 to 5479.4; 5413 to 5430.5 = 3.25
